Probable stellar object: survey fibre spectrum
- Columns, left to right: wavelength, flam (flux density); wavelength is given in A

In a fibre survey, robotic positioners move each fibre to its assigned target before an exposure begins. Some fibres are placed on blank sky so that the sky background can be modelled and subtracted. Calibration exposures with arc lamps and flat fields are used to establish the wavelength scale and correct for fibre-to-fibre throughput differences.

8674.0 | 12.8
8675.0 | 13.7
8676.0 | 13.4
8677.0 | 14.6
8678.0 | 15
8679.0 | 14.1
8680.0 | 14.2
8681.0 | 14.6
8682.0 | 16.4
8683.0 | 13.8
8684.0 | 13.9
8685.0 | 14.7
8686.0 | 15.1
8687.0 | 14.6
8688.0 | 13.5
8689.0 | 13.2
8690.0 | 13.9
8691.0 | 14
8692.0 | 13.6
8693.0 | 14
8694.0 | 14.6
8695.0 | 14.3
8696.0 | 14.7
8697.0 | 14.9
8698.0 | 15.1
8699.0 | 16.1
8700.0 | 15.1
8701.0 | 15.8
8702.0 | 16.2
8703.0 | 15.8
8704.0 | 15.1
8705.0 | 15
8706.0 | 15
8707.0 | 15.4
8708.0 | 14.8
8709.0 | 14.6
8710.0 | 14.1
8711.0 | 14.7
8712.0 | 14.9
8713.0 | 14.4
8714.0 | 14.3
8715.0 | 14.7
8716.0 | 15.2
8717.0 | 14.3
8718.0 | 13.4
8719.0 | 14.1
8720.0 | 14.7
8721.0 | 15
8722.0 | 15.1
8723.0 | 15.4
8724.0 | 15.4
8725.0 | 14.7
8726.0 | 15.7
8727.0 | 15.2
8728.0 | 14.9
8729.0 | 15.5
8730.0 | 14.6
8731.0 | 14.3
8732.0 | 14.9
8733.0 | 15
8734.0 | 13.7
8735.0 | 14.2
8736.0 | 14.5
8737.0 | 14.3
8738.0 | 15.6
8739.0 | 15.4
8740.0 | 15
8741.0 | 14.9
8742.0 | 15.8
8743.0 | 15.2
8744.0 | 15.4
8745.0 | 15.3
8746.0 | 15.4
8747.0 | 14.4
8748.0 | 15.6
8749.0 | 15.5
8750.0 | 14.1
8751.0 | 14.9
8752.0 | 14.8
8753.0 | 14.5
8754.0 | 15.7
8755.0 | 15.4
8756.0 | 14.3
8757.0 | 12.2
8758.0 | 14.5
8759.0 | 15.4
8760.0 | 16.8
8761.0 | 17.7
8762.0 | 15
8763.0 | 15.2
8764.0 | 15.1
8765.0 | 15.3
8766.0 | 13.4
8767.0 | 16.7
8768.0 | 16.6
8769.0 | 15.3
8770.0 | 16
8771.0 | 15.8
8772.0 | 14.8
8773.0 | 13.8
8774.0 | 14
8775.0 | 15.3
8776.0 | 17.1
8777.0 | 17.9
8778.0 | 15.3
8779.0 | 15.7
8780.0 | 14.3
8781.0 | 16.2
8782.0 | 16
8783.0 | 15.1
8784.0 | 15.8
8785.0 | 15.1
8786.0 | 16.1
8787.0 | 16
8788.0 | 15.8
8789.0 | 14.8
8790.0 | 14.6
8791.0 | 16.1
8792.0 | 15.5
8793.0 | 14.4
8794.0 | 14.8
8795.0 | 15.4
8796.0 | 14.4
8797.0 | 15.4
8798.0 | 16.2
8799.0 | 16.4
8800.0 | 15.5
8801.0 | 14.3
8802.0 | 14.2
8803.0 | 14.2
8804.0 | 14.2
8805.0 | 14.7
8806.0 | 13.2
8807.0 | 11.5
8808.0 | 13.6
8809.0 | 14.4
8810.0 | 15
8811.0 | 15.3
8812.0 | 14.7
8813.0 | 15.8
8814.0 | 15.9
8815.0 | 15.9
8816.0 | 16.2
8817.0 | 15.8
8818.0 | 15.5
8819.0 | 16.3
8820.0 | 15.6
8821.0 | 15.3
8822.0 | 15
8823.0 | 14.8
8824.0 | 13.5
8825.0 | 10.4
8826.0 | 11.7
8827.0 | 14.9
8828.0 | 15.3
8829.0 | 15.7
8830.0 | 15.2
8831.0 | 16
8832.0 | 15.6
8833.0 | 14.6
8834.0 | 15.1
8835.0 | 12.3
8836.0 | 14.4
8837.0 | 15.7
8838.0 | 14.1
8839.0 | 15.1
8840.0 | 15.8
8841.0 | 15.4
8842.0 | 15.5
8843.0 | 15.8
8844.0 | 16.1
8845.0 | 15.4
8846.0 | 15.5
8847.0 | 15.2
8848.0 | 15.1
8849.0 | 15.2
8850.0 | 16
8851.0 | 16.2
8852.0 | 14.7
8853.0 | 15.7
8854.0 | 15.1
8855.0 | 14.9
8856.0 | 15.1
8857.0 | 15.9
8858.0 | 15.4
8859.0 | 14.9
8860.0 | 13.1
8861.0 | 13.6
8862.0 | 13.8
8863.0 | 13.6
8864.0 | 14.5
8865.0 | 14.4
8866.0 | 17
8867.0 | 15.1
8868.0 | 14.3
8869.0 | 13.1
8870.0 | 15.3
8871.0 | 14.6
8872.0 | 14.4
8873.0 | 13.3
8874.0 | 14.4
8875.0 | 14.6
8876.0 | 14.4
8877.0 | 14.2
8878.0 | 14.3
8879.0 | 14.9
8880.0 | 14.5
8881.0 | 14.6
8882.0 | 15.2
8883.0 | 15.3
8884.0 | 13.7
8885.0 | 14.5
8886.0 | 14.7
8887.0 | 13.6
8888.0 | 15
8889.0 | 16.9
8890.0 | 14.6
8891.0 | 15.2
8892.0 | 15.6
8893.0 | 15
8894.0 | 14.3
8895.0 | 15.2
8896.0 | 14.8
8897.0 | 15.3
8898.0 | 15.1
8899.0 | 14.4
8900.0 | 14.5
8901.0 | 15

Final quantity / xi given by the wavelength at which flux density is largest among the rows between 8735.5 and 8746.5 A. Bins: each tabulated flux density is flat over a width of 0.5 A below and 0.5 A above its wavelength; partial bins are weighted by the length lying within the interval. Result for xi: 8742.0 A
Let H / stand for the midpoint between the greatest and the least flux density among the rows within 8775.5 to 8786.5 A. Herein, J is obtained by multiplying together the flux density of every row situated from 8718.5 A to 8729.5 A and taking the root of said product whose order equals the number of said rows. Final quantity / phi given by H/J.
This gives 1.07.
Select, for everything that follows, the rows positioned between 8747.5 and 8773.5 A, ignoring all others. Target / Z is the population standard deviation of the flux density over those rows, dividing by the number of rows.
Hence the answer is 1.11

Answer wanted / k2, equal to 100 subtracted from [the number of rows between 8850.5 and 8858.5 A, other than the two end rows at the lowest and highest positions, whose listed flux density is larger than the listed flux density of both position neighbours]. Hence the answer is -98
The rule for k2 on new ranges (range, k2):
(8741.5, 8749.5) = -97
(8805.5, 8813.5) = -99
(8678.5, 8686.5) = -99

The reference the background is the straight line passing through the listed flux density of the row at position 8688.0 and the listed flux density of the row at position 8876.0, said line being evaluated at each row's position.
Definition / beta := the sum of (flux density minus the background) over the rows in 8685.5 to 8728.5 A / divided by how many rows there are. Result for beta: 1.2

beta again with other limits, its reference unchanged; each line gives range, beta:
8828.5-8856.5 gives 1.0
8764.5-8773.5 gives 1.4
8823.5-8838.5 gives 0.1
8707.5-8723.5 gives 1.0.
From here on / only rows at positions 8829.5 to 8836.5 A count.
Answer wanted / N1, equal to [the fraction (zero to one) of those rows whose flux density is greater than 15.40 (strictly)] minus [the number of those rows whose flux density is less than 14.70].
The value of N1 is -3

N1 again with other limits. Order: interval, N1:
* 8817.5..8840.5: -7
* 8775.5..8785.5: 0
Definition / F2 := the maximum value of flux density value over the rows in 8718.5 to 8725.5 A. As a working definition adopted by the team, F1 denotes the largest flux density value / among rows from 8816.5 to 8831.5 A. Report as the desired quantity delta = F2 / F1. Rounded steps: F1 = 16.3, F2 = 15.4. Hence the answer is 0.94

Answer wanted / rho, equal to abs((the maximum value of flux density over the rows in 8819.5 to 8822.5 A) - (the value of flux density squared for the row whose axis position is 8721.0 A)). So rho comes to 209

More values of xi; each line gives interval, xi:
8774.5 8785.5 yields 8777.0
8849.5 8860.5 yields 8851.0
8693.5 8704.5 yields 8702.0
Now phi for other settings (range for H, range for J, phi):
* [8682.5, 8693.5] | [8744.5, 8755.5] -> 0.94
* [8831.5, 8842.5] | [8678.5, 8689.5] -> 0.98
